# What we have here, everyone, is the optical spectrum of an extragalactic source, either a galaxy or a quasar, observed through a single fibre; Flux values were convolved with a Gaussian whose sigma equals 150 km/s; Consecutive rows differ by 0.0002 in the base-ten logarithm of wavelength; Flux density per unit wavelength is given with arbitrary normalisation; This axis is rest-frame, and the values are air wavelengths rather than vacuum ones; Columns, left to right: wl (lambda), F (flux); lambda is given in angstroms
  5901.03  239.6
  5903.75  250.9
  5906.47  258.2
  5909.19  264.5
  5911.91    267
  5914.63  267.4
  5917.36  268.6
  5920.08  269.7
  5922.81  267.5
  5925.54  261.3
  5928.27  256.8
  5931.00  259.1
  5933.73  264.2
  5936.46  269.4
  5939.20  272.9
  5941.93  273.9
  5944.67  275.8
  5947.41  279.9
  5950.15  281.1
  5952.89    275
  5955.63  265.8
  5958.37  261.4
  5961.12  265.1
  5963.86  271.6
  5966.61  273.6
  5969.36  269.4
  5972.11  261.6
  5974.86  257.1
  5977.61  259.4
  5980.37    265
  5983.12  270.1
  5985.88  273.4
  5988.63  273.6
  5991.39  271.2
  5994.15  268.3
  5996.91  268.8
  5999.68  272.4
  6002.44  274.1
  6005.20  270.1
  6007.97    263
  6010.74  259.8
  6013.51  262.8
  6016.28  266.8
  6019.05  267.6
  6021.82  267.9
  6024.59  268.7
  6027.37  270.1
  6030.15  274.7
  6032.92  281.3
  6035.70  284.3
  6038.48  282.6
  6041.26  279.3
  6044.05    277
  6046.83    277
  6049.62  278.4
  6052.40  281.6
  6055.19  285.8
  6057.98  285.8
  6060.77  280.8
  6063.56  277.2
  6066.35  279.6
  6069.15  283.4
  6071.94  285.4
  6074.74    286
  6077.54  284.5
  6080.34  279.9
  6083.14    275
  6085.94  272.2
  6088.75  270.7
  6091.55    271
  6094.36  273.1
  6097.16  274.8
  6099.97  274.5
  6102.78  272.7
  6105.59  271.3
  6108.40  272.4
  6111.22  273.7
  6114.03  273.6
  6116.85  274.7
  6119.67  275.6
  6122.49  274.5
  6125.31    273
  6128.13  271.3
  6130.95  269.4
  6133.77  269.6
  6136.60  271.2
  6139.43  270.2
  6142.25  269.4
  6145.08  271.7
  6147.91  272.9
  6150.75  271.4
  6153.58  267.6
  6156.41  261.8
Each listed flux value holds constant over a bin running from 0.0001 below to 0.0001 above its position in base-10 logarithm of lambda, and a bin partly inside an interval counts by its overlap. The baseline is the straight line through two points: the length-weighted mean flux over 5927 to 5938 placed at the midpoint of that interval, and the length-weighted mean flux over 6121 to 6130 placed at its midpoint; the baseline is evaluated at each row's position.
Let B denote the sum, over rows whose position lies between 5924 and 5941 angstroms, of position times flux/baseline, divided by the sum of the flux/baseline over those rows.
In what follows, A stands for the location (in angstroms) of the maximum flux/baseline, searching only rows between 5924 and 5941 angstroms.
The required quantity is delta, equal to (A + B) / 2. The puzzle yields 5935.8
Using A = 5939.20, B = 5932.4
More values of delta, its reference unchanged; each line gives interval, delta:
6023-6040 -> 6033.7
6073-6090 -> 6078.2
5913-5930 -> 5920.7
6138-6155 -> 6147.2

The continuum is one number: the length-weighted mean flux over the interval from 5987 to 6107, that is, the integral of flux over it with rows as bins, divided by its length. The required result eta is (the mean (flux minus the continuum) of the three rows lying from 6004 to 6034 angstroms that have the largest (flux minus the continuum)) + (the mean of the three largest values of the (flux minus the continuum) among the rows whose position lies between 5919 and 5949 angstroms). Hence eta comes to 2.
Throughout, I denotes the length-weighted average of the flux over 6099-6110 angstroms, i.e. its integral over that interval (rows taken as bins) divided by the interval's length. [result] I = 273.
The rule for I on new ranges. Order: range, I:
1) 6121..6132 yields 272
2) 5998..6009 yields 270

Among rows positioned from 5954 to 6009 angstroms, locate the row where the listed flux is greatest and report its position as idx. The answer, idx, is 6002.44 angstroms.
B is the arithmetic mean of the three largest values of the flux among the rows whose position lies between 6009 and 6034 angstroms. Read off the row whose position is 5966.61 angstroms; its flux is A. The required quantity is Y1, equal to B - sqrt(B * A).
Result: 0.9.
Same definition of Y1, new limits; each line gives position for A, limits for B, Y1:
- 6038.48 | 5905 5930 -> -6.9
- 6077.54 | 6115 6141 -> -4.7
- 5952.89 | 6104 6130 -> 0.0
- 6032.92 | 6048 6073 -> 2.2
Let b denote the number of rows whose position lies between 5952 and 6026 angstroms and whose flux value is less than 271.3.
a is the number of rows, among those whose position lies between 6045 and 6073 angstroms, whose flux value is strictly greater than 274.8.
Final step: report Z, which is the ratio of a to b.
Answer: 0.50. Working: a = 10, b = 20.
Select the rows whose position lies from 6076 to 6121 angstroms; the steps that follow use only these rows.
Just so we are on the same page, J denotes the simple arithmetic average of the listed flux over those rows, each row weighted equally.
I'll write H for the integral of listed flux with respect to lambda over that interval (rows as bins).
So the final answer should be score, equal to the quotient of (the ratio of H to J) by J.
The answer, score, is 0.164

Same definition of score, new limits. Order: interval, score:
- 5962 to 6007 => 0.167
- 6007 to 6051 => 0.161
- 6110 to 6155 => 0.166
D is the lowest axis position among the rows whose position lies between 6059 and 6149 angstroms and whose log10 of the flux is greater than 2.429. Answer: 6060.77 angstroms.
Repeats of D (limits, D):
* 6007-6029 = 6024.59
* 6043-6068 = 6044.05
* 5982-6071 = 5983.12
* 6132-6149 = 6133.77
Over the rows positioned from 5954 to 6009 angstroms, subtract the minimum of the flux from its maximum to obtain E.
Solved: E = 17.0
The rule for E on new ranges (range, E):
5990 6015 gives 14.3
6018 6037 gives 16.7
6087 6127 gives 4.9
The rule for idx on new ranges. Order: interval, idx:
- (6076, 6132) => 6077.54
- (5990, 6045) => 6035.70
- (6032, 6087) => 6074.74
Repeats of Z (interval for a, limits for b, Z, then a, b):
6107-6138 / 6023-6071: 0.50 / 1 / 2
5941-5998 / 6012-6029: 0.67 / 4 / 6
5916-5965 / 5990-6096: 0.29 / 4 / 14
